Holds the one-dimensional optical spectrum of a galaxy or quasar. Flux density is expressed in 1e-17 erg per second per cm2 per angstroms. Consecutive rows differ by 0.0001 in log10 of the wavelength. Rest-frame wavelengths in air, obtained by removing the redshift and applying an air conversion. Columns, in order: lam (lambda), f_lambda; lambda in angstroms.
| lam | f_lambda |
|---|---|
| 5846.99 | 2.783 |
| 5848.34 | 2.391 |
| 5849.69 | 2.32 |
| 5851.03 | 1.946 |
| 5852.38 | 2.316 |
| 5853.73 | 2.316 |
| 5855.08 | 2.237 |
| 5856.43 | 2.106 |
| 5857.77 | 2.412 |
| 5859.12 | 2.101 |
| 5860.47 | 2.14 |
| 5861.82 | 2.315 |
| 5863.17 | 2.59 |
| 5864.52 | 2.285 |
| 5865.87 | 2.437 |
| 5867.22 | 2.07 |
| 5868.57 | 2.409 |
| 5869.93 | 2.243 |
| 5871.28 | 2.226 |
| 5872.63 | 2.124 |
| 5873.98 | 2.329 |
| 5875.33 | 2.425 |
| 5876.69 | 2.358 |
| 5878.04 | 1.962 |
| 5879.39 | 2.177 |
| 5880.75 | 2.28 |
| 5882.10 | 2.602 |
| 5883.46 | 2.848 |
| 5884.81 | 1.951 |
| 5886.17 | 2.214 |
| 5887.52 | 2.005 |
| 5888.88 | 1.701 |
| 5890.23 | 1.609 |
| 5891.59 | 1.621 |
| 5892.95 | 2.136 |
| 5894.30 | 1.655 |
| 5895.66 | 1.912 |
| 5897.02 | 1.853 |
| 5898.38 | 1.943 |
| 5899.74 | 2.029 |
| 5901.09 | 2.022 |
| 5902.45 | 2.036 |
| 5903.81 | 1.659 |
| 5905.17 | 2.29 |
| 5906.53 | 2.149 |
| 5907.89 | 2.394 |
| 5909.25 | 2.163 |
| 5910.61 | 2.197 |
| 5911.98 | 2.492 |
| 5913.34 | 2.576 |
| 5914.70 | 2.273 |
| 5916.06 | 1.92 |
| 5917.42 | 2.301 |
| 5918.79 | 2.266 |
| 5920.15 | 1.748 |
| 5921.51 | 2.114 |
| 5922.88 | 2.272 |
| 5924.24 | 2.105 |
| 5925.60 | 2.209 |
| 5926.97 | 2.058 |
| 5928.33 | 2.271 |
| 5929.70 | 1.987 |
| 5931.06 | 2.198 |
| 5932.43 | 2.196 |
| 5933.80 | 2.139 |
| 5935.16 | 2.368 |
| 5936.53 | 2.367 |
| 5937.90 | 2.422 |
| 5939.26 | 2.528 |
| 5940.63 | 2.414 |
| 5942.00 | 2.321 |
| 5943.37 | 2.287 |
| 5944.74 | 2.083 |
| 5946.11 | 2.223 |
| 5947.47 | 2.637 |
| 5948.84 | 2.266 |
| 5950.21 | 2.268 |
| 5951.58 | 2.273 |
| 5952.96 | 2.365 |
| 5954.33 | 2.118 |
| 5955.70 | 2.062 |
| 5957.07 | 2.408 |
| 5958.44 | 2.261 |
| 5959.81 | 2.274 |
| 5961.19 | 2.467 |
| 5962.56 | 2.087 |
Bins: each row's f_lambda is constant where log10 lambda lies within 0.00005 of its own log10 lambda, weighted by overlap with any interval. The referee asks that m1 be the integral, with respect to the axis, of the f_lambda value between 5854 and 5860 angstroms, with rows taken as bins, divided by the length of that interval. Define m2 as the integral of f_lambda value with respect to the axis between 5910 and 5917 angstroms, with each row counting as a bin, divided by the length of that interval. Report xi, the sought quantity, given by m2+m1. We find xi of 4.51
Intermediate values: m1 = 2.22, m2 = 2.29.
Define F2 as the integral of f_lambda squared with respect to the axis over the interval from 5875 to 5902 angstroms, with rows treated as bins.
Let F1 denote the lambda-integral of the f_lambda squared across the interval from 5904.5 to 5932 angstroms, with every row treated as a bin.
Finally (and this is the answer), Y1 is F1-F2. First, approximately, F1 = 134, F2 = 117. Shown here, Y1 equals 17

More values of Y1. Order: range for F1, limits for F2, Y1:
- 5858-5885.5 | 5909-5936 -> 15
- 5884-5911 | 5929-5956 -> -34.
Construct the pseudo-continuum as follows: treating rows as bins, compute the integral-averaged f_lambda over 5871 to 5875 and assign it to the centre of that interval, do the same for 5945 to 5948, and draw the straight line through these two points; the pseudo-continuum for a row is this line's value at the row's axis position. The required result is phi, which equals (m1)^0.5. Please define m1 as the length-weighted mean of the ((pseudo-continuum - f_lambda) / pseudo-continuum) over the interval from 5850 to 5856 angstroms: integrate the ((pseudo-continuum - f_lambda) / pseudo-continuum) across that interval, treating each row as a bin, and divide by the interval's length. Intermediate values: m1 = 0.00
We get 0.05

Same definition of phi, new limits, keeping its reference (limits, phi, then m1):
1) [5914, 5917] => 0.30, 0.09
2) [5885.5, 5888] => 0.26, 0.07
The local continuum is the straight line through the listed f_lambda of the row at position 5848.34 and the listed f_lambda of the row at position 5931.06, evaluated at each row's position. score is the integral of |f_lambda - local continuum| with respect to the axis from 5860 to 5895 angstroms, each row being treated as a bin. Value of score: 8.6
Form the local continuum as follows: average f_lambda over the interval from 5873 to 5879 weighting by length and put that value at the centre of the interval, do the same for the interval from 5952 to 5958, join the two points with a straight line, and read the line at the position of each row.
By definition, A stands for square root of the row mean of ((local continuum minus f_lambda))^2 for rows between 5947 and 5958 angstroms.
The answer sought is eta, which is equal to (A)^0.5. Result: 0.420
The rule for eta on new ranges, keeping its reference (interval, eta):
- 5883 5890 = 0.635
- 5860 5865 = 0.421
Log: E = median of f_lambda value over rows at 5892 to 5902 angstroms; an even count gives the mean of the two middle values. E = 1.94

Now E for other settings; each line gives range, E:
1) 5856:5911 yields 2.15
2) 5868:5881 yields 2.26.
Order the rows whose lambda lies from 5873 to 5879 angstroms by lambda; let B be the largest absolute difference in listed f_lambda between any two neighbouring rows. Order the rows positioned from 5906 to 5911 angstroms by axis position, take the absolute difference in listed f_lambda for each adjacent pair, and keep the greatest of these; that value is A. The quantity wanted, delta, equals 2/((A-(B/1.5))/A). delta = -26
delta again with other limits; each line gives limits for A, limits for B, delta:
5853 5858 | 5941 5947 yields 4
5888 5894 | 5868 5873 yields 3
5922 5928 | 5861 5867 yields -9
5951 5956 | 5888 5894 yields -5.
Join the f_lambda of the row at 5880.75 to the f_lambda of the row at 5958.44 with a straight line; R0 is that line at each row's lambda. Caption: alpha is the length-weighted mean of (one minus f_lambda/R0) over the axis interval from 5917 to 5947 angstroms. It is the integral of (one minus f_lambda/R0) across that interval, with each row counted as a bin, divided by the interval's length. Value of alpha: 0.02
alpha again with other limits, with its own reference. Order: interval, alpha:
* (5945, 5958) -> -0.01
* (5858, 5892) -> 0.03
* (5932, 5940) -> -0.03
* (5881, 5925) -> 0.08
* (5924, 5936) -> 0.04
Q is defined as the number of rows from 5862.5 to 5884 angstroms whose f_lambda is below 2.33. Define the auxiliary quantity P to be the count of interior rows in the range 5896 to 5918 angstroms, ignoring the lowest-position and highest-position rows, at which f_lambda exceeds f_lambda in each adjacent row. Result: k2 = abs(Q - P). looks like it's 4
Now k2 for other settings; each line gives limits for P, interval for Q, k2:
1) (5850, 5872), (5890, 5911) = 11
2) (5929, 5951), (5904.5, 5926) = 9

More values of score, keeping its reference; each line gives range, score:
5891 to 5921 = 7.9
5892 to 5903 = 3.7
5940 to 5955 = 2.3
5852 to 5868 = 2.4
